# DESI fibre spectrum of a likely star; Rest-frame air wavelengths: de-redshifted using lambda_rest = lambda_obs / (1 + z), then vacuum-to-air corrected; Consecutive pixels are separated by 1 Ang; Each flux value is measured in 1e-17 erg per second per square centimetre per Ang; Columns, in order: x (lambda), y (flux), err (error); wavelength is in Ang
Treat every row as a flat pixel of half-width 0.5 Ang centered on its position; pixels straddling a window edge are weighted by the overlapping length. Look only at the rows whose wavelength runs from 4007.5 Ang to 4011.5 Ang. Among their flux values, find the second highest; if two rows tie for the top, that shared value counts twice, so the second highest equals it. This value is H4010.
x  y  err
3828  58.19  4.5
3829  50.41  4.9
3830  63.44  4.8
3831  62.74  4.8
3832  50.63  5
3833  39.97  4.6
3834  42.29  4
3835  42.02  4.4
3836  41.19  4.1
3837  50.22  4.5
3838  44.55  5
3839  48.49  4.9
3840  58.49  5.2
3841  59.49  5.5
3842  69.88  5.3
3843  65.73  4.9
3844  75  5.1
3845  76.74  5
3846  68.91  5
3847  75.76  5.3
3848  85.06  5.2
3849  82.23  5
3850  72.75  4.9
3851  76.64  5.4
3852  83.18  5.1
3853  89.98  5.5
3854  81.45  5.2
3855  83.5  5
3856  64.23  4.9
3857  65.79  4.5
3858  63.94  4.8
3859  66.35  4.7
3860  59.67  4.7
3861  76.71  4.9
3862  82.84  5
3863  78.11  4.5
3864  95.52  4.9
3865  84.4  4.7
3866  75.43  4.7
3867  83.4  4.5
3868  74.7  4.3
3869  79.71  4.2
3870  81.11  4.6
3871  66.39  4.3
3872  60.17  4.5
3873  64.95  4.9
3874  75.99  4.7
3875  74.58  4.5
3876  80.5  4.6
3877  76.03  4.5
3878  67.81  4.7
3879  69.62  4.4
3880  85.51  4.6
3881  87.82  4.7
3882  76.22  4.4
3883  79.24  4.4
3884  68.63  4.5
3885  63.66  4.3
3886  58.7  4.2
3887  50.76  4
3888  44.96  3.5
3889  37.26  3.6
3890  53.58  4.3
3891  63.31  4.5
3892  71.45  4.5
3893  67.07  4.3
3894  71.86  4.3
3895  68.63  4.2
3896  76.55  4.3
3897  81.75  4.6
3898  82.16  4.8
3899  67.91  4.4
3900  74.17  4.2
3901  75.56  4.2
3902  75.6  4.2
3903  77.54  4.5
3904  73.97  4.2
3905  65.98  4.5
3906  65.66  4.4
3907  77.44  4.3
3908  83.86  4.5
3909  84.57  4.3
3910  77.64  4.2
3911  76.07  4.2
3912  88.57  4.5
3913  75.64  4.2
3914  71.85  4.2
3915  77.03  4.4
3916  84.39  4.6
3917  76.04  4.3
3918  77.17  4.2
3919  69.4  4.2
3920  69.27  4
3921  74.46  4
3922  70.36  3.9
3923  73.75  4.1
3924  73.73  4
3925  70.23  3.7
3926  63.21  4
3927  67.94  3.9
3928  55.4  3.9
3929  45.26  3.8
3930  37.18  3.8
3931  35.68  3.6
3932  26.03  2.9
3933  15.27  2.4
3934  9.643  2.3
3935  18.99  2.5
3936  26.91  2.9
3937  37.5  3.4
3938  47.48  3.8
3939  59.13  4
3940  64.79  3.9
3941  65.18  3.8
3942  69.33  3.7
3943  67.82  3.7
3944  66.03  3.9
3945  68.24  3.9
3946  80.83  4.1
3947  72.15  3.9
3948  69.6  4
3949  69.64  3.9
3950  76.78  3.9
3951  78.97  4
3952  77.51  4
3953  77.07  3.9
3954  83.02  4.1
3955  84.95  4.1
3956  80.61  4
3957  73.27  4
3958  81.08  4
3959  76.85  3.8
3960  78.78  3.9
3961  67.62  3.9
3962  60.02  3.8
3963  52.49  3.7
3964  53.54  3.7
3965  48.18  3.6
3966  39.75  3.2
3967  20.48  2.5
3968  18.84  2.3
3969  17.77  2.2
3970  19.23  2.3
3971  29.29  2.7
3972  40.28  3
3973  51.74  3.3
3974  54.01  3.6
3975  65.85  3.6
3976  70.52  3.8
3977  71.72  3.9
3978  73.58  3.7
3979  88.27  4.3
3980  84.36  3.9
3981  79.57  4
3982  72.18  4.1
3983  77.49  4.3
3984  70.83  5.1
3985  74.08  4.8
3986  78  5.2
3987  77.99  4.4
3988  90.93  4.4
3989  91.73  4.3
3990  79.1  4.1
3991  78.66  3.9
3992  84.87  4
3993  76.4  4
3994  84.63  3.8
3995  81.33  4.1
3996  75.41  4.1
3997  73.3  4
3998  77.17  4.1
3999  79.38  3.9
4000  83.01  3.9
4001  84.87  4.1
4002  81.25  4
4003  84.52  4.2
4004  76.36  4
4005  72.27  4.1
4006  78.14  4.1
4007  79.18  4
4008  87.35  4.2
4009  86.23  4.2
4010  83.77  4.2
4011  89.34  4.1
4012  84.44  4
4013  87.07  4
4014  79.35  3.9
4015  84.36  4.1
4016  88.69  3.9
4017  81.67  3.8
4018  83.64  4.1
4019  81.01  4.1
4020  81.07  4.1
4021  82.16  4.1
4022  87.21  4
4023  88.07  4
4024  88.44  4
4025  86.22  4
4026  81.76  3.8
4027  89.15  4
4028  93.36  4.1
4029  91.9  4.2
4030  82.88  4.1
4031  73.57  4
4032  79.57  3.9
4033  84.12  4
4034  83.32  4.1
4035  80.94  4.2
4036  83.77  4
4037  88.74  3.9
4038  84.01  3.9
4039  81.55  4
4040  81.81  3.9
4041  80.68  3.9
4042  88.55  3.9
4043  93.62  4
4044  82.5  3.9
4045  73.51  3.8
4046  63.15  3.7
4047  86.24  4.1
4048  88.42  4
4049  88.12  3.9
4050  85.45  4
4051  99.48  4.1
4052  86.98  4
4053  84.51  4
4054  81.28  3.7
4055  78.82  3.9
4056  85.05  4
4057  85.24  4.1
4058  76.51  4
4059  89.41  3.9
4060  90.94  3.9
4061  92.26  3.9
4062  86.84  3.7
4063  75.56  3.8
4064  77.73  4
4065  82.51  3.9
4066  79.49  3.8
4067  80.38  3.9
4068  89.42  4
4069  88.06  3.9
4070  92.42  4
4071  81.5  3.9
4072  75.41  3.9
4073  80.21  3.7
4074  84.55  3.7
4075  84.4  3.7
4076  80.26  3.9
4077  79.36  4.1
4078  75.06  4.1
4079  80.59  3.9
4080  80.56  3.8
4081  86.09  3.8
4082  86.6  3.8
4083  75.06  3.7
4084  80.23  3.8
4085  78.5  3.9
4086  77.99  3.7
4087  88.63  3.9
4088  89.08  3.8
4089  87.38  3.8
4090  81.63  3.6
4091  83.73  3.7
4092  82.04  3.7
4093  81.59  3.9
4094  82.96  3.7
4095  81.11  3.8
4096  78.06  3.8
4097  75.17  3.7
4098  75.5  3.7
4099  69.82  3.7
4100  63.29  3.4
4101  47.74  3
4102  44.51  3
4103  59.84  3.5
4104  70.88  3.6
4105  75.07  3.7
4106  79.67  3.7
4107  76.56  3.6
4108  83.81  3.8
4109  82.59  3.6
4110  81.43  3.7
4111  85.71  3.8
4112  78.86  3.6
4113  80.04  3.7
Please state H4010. 87.35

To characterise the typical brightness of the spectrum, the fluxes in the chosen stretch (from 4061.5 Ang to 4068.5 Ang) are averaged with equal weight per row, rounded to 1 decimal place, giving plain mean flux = 81.7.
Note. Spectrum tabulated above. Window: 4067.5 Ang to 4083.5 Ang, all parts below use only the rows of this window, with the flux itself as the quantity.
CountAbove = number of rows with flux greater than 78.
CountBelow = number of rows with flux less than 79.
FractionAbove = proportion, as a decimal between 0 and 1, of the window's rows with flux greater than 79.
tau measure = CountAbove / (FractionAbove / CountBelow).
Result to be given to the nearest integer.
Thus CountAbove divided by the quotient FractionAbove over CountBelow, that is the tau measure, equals 48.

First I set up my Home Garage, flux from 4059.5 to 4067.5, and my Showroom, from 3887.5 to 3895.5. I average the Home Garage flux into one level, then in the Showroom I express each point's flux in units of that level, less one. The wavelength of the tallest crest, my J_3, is 3894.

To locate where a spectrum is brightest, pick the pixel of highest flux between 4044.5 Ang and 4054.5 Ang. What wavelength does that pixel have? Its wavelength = 4051 Ang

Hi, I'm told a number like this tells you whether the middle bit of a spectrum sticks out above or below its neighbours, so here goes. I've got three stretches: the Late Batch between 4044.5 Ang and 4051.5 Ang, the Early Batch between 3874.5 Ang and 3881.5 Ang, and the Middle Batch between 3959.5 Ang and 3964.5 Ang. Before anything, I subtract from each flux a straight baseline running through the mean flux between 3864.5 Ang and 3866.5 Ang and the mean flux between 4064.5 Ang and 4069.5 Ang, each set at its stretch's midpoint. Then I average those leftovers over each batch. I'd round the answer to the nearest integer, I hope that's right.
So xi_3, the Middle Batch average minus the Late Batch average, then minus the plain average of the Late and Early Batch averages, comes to -18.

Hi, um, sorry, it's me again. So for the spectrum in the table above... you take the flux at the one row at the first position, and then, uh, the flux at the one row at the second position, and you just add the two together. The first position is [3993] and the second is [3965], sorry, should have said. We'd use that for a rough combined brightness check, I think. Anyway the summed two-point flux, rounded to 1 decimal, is 124.6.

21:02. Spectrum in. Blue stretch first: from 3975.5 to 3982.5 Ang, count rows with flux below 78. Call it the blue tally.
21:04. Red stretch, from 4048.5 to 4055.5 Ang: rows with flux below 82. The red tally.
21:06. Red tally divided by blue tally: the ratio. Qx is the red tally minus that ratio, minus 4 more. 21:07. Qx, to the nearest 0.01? -2.50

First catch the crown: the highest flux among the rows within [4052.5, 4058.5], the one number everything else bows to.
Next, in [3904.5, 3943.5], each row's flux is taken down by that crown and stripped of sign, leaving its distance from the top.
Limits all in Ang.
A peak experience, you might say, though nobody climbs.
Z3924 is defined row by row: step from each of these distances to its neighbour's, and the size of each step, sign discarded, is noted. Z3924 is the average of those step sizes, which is 5.8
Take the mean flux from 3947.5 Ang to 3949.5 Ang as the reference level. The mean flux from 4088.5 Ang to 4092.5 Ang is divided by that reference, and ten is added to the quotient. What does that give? 11.2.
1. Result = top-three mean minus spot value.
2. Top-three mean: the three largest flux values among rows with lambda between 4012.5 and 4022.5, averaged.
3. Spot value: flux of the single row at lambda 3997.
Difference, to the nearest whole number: 14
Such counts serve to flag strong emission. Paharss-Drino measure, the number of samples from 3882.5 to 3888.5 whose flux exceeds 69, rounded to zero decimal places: 1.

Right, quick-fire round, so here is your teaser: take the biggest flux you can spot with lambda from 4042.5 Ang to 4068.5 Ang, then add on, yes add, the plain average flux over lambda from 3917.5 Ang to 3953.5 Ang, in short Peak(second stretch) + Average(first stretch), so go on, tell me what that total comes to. 159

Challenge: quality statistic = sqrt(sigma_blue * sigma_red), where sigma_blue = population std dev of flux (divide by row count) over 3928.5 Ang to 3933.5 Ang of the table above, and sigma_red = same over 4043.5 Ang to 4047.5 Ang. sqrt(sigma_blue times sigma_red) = 10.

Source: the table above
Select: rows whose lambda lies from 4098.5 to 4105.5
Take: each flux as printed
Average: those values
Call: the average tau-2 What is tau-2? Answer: 62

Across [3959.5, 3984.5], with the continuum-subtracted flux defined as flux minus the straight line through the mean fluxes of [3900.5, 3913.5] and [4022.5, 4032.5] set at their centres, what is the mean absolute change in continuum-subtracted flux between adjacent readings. 6.7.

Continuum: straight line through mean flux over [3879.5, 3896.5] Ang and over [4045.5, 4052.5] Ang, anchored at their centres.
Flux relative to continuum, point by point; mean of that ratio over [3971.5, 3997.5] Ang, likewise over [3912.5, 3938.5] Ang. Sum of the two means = 1.76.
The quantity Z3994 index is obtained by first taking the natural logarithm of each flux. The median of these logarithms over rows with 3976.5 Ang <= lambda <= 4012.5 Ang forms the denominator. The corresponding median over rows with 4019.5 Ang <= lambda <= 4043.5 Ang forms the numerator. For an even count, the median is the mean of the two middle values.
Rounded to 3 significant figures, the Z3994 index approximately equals 1.01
